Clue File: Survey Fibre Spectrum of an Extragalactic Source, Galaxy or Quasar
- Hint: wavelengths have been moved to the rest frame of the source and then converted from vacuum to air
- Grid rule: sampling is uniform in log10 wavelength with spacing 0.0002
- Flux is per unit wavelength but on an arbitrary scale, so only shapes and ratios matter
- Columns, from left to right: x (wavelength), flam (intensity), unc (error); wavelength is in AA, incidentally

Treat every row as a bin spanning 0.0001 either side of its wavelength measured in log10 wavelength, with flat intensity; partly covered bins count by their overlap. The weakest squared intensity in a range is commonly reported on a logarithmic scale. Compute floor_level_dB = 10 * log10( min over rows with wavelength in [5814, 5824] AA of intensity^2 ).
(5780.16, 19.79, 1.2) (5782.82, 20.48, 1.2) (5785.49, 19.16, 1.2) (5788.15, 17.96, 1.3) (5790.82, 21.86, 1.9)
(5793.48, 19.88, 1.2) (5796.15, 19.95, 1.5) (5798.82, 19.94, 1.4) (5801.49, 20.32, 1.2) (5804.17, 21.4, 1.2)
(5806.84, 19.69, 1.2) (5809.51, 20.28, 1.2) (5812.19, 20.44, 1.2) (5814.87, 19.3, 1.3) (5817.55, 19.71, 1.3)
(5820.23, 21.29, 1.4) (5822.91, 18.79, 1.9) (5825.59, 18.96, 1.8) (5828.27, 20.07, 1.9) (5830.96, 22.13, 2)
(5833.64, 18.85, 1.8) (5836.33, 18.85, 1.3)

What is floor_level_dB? 25.5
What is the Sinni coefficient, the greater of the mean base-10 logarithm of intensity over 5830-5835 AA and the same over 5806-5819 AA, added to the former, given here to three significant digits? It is 2.62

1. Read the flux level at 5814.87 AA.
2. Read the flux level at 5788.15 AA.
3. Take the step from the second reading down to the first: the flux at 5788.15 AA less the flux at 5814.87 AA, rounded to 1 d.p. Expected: -1.3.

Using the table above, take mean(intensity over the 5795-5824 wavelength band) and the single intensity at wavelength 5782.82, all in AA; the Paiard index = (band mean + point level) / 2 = 20.3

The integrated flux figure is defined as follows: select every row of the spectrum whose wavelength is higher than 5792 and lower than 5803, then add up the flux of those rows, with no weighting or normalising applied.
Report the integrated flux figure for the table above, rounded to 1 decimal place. 80.1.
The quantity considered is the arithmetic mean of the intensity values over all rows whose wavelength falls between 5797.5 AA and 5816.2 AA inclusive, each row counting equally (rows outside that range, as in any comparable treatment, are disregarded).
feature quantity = 20.2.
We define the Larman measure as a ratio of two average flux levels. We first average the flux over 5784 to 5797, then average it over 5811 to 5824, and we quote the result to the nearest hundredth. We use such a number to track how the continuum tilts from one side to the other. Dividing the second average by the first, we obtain 1.01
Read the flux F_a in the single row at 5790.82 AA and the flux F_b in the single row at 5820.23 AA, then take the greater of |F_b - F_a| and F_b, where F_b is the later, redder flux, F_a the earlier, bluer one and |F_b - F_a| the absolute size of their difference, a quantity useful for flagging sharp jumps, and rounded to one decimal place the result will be 21.3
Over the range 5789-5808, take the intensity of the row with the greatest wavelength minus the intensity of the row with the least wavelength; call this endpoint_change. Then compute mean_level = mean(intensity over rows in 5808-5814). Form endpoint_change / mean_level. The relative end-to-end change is -0.11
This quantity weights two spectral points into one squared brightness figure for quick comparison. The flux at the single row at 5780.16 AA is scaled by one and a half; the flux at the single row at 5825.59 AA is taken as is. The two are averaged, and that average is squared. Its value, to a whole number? 592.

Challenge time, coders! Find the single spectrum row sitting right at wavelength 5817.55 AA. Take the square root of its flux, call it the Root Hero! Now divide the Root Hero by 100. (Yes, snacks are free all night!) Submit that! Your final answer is 0.0444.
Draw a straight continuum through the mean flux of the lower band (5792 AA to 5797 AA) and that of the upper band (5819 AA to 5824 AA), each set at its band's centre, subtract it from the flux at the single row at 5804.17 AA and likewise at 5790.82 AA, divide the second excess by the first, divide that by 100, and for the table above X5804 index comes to 0.014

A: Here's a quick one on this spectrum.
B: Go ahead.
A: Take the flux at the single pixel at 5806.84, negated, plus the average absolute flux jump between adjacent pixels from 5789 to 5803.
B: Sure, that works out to -19.1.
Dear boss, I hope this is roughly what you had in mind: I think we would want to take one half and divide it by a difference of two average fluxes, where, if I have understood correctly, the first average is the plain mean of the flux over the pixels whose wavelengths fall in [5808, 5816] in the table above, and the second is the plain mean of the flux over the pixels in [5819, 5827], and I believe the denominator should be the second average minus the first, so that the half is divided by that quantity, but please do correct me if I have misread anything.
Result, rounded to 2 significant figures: -1.5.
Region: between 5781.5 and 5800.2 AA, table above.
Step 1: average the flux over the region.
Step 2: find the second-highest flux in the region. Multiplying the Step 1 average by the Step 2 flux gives 407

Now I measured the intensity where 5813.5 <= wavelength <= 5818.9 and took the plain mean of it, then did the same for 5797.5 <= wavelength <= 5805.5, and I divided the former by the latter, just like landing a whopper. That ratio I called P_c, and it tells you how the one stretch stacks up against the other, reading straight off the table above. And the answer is 0.95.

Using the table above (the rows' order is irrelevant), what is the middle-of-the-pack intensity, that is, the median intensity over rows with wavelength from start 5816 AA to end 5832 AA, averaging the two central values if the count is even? 19.9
